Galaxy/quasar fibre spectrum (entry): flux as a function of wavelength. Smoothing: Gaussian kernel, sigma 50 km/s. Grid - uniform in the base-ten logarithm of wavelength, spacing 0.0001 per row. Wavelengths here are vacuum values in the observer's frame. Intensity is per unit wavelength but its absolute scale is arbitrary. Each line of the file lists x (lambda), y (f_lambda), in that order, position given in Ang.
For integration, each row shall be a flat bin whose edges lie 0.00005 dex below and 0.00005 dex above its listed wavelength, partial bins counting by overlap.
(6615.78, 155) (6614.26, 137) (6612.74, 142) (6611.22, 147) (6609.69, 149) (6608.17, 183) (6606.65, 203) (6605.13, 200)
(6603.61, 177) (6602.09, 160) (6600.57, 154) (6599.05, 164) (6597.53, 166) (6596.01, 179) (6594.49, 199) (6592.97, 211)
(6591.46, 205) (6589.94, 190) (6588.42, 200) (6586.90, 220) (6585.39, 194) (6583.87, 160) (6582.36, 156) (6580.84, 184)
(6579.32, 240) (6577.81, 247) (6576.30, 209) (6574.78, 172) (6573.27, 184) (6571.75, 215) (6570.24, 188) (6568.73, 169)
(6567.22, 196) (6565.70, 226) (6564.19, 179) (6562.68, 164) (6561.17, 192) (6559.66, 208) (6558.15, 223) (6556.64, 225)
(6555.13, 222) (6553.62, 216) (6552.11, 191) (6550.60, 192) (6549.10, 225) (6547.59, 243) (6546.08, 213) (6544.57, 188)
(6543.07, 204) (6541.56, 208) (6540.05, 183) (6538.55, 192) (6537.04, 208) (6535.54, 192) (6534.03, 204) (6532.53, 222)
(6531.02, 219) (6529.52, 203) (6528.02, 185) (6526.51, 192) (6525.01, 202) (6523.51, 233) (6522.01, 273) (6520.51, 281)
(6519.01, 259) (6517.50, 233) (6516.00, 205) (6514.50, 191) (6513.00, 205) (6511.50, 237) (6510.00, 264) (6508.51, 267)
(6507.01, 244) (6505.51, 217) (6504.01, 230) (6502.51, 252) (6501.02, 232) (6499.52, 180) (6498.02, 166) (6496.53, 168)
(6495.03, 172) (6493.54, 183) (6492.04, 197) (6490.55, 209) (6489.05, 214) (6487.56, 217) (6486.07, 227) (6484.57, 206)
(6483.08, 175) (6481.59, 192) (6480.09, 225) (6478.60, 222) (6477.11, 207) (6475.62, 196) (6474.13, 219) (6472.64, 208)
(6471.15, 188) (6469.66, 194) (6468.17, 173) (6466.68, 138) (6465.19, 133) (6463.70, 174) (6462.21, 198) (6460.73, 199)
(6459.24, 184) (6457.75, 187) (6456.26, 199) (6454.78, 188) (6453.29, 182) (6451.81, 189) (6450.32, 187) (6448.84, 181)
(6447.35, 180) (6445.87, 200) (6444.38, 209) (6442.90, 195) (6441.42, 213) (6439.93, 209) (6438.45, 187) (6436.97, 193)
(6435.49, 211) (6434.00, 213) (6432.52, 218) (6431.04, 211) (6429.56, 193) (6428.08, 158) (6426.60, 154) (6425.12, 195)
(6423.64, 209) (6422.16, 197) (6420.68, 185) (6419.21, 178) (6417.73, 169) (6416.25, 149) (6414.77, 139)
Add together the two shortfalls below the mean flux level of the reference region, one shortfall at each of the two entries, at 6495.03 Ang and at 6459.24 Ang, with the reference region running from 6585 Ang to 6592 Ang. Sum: 48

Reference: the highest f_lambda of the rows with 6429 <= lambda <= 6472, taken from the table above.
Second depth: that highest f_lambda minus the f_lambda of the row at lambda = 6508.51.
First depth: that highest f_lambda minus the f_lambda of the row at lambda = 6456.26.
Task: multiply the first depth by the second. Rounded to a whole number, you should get -931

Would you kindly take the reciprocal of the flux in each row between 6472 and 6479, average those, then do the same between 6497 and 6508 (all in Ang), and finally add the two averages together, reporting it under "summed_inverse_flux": 0.0095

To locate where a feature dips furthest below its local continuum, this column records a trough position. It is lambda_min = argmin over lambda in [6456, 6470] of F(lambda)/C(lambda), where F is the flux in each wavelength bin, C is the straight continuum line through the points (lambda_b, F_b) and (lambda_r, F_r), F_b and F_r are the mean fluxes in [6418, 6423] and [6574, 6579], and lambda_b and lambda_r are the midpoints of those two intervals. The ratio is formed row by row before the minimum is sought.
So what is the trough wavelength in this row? 6465.19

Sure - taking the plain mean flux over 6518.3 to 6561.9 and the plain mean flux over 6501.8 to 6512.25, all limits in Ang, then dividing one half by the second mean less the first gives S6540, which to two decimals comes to 0.02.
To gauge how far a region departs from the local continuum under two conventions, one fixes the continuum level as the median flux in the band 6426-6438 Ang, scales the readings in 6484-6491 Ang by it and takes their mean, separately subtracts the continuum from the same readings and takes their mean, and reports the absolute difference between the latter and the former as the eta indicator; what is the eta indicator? 12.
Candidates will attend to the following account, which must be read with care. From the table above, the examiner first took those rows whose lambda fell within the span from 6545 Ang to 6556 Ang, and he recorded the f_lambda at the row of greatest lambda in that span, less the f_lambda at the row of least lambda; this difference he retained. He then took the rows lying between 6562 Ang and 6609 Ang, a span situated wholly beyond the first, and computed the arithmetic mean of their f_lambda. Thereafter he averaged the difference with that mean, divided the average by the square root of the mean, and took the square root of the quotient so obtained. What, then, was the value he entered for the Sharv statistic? 2.69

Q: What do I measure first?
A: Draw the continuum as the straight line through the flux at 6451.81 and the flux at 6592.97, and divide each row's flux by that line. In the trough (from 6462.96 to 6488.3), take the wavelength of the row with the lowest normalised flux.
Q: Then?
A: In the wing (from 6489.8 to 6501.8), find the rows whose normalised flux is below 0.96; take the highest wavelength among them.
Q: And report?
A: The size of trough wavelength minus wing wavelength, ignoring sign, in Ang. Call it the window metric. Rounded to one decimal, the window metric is 34.3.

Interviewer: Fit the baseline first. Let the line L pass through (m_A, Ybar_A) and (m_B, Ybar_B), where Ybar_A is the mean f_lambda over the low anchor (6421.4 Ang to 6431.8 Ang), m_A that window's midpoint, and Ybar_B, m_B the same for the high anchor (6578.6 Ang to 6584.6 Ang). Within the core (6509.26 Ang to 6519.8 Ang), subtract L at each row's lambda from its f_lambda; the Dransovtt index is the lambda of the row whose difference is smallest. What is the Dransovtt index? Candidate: 6514.50 Ang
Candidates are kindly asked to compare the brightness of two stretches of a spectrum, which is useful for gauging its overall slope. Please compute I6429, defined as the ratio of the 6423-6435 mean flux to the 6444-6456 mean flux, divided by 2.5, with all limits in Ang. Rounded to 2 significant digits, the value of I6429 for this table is 0.41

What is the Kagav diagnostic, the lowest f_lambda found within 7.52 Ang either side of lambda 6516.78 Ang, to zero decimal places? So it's 191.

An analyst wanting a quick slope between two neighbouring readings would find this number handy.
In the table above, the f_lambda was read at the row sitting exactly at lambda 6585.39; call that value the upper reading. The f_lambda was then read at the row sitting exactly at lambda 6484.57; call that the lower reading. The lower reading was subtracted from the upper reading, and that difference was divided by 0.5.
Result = -24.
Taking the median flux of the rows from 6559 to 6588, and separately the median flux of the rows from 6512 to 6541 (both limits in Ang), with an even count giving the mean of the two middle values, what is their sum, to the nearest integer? 397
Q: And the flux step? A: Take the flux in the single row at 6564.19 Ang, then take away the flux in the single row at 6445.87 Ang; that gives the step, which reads -21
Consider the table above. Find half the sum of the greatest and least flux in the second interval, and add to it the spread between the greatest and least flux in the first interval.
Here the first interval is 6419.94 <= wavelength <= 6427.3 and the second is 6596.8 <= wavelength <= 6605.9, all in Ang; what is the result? 232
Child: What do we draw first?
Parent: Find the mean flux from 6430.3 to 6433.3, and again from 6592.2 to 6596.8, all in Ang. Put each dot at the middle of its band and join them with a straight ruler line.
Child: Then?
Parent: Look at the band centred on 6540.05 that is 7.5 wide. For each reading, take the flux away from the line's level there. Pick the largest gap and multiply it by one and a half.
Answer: 29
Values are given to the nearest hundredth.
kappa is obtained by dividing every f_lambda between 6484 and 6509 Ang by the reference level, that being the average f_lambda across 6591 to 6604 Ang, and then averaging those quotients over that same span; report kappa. 1.17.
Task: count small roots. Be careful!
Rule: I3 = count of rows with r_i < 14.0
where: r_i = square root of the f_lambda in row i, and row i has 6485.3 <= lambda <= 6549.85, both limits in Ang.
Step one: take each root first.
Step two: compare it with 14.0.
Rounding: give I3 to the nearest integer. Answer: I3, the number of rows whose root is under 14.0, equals 12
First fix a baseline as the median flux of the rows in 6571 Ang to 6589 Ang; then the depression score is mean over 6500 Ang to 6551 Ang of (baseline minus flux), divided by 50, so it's -0.5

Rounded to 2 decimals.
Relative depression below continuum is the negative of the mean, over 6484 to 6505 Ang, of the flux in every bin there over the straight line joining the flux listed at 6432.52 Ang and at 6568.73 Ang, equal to -1.04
